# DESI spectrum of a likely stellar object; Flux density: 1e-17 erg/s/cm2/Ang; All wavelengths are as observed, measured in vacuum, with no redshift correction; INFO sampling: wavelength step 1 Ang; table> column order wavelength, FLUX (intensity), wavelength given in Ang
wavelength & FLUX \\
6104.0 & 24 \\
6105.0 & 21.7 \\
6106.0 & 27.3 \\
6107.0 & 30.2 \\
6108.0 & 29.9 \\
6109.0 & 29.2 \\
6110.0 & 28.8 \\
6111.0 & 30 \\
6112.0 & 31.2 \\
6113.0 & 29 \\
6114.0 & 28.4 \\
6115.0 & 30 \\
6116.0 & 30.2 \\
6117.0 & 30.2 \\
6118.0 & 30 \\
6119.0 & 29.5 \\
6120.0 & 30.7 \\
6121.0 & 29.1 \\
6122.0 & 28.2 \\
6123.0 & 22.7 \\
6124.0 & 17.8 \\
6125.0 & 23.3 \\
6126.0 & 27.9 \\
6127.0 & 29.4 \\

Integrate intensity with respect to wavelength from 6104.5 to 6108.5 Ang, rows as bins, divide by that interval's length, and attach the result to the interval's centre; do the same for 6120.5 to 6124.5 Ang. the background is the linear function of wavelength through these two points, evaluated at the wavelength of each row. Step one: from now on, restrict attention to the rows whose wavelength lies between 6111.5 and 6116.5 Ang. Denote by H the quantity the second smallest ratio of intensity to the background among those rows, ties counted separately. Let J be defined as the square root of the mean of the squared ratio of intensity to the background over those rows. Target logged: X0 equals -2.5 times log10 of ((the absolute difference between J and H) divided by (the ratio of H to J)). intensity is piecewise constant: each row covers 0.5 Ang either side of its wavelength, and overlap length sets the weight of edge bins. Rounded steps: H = 1.11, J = 1.15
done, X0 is 3.5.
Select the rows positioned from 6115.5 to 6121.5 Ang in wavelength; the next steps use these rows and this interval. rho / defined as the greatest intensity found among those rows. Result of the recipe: 30.7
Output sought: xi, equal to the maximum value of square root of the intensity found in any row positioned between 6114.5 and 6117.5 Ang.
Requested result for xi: 5.50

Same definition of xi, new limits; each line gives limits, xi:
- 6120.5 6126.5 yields 5.39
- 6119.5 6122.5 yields 5.54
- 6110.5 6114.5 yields 5.59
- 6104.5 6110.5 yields 5.50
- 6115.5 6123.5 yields 5.54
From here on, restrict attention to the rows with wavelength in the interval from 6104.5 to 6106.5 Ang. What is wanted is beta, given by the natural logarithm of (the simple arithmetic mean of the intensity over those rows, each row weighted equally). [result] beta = 3.20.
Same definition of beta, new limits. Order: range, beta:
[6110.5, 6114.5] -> 3.39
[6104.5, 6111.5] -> 3.34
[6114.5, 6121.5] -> 3.40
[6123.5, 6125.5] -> 3.02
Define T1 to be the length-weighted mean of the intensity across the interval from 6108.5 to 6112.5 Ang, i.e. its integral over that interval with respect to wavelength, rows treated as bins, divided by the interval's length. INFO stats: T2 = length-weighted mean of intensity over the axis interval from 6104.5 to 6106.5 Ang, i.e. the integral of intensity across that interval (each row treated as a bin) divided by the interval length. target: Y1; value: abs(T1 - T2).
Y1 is 5.3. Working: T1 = 29.80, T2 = 24.5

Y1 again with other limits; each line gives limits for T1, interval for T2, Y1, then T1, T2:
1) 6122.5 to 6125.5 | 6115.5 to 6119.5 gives 8.7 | 21.27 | 30.0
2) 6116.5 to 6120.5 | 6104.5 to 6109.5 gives 2.4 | 30.10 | 27.7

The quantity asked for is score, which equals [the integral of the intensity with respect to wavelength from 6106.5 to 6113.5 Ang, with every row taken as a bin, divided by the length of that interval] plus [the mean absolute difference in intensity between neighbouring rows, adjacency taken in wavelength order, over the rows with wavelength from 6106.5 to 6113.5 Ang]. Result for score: 30.8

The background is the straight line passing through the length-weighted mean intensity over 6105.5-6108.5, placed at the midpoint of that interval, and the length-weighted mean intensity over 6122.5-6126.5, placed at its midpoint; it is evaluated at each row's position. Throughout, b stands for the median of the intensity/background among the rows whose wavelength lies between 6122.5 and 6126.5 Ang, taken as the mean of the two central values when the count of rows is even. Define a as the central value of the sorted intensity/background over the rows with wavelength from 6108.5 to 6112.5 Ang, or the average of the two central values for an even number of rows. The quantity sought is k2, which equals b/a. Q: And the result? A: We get 0.94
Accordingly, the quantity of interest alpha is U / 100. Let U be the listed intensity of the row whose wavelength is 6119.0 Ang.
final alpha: 0.295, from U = 29.5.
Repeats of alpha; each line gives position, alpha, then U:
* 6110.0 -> 0.288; 28.8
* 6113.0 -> 0.290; 29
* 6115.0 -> 0.300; 30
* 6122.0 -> 0.282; 28.2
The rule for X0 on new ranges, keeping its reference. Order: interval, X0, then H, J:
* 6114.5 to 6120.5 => 4.8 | 1.18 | 1.19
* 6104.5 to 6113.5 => 2.7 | 1.00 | 1.07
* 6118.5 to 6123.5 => 4.9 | 1.15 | 1.14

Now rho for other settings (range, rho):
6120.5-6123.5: 29.1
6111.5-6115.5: 31.2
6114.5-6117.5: 30.2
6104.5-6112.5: 31.2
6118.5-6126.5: 30.7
